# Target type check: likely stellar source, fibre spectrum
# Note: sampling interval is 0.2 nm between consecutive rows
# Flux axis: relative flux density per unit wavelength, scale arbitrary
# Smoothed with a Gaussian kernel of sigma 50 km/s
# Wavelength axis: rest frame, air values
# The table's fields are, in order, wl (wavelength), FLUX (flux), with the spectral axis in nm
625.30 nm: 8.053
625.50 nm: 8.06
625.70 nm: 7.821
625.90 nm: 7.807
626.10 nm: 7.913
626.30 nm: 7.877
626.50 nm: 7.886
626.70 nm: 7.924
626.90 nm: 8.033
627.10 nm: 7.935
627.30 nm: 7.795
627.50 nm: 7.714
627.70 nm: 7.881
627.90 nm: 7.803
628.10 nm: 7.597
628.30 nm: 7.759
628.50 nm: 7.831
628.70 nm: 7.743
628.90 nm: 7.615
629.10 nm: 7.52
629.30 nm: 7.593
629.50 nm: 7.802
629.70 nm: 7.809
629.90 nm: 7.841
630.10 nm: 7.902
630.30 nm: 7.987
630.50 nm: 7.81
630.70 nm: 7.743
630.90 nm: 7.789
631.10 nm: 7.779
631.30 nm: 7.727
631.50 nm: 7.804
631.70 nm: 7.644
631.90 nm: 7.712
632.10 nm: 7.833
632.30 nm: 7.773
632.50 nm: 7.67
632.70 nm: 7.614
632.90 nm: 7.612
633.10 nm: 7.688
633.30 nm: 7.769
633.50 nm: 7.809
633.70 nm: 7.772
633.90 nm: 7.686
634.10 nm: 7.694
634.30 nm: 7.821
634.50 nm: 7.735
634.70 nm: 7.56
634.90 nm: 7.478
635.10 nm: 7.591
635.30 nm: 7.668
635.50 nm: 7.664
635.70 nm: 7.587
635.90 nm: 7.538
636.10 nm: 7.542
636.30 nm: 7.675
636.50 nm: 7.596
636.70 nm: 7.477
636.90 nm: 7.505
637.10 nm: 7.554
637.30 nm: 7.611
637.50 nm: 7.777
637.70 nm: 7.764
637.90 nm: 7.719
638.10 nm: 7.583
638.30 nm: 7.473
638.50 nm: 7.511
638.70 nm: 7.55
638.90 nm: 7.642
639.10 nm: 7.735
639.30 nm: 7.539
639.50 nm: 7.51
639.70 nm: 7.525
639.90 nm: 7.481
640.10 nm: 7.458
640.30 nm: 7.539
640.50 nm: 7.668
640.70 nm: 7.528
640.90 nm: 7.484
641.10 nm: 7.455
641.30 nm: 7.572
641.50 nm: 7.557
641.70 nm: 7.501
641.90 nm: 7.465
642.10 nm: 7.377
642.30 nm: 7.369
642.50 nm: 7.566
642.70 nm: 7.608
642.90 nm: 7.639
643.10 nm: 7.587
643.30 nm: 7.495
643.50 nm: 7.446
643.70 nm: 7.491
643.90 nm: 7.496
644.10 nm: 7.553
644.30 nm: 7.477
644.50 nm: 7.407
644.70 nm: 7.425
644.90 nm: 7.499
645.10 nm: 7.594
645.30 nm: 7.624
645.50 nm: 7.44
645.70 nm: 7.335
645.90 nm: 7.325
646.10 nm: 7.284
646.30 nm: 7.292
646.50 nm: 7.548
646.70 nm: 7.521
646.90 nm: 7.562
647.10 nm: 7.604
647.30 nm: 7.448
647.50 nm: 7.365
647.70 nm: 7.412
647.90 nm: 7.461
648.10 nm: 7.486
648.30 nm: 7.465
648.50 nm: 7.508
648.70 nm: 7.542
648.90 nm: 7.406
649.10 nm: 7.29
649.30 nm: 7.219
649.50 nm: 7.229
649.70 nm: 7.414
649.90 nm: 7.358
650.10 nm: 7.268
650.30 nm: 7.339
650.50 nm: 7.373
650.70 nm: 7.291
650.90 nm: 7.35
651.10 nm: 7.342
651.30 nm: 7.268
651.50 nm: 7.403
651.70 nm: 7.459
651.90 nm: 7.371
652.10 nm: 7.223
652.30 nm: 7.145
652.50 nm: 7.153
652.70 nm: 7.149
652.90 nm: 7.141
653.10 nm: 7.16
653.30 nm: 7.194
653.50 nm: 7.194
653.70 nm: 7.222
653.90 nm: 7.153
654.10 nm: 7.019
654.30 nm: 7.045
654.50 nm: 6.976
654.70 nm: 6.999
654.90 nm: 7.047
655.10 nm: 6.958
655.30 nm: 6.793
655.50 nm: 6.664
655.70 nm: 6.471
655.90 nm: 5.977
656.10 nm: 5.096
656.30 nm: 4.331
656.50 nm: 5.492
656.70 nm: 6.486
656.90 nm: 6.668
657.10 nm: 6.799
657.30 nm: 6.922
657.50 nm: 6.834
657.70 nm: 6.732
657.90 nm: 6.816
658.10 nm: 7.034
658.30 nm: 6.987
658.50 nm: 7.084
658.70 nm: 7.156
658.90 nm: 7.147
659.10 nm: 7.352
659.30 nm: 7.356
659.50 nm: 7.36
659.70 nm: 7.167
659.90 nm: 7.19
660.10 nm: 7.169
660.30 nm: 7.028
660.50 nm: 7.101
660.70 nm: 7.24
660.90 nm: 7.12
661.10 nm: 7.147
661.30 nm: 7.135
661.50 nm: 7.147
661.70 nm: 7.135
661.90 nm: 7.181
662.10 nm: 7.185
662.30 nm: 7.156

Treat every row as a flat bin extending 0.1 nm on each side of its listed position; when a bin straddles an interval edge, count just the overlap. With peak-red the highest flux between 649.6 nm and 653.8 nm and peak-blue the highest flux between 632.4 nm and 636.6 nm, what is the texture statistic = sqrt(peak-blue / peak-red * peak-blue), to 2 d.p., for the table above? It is 2.86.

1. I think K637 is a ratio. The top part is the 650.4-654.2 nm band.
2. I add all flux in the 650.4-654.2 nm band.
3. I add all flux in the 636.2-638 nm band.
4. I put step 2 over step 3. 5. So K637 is 2.0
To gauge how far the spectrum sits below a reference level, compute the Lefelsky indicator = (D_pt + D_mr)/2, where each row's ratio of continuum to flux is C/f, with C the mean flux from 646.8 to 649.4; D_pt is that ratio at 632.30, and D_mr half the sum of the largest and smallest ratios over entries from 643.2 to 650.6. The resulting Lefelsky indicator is 0.98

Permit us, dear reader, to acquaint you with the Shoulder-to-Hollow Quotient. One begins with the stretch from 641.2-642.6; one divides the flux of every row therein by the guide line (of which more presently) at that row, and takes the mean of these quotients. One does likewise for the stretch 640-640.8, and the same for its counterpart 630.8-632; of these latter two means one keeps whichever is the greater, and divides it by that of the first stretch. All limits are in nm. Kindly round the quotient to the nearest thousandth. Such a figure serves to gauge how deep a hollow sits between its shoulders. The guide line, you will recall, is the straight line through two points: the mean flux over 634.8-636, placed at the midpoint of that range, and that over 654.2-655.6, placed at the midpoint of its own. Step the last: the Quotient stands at 1.001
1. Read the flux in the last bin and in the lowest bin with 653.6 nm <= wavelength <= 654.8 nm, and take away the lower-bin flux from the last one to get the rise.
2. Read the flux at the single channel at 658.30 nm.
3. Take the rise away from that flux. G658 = 7.2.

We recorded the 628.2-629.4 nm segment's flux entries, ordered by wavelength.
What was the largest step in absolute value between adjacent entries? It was 0.13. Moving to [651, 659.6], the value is 1.16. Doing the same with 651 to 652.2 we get 0.15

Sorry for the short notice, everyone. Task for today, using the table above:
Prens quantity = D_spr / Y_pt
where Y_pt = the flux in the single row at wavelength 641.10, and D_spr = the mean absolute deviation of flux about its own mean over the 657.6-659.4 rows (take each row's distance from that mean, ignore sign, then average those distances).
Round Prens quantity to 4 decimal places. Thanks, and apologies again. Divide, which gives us 0.0216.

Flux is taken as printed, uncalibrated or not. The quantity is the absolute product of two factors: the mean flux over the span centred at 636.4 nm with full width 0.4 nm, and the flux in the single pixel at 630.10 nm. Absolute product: 60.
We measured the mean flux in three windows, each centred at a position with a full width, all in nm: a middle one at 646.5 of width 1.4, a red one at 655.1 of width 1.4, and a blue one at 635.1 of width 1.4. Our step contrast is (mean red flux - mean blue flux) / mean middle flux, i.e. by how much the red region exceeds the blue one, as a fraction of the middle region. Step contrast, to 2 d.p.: -0.10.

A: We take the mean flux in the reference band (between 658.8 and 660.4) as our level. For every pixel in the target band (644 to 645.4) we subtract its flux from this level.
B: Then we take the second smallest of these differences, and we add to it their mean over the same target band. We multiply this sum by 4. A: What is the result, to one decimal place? -2.7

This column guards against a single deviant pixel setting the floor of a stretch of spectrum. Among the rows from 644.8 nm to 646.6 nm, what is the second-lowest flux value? 7.292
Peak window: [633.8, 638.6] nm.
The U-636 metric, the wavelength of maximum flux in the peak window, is 634.30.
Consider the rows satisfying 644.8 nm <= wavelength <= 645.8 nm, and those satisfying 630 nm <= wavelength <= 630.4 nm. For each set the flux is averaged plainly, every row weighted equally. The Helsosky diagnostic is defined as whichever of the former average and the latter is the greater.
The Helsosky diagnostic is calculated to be 7.9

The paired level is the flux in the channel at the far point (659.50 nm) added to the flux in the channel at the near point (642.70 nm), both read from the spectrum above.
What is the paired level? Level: 15.0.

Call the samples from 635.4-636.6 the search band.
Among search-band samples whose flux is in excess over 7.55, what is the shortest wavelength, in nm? 635.50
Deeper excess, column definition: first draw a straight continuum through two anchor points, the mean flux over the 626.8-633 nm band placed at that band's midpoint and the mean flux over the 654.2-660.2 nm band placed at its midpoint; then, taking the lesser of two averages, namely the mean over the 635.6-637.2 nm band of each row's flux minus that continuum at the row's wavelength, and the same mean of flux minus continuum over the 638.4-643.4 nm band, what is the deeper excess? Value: 0.04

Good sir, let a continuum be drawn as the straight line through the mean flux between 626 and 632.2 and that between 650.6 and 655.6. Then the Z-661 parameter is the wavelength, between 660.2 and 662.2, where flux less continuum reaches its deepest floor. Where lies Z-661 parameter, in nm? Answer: 660.30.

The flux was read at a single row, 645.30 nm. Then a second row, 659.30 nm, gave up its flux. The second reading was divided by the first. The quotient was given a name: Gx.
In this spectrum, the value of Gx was 0.965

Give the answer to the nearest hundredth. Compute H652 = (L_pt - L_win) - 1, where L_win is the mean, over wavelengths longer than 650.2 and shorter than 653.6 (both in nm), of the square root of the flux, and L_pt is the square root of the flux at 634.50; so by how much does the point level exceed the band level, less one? -0.91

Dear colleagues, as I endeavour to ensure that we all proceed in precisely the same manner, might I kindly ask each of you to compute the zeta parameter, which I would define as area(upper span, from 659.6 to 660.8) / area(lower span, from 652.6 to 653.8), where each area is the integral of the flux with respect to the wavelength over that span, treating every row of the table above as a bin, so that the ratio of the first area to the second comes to 1.00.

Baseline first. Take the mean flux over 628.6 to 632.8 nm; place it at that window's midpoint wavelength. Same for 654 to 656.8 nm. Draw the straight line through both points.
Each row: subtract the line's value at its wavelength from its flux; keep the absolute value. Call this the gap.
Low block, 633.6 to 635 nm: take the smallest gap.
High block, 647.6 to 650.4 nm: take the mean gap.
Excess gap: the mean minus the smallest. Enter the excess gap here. 0.62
